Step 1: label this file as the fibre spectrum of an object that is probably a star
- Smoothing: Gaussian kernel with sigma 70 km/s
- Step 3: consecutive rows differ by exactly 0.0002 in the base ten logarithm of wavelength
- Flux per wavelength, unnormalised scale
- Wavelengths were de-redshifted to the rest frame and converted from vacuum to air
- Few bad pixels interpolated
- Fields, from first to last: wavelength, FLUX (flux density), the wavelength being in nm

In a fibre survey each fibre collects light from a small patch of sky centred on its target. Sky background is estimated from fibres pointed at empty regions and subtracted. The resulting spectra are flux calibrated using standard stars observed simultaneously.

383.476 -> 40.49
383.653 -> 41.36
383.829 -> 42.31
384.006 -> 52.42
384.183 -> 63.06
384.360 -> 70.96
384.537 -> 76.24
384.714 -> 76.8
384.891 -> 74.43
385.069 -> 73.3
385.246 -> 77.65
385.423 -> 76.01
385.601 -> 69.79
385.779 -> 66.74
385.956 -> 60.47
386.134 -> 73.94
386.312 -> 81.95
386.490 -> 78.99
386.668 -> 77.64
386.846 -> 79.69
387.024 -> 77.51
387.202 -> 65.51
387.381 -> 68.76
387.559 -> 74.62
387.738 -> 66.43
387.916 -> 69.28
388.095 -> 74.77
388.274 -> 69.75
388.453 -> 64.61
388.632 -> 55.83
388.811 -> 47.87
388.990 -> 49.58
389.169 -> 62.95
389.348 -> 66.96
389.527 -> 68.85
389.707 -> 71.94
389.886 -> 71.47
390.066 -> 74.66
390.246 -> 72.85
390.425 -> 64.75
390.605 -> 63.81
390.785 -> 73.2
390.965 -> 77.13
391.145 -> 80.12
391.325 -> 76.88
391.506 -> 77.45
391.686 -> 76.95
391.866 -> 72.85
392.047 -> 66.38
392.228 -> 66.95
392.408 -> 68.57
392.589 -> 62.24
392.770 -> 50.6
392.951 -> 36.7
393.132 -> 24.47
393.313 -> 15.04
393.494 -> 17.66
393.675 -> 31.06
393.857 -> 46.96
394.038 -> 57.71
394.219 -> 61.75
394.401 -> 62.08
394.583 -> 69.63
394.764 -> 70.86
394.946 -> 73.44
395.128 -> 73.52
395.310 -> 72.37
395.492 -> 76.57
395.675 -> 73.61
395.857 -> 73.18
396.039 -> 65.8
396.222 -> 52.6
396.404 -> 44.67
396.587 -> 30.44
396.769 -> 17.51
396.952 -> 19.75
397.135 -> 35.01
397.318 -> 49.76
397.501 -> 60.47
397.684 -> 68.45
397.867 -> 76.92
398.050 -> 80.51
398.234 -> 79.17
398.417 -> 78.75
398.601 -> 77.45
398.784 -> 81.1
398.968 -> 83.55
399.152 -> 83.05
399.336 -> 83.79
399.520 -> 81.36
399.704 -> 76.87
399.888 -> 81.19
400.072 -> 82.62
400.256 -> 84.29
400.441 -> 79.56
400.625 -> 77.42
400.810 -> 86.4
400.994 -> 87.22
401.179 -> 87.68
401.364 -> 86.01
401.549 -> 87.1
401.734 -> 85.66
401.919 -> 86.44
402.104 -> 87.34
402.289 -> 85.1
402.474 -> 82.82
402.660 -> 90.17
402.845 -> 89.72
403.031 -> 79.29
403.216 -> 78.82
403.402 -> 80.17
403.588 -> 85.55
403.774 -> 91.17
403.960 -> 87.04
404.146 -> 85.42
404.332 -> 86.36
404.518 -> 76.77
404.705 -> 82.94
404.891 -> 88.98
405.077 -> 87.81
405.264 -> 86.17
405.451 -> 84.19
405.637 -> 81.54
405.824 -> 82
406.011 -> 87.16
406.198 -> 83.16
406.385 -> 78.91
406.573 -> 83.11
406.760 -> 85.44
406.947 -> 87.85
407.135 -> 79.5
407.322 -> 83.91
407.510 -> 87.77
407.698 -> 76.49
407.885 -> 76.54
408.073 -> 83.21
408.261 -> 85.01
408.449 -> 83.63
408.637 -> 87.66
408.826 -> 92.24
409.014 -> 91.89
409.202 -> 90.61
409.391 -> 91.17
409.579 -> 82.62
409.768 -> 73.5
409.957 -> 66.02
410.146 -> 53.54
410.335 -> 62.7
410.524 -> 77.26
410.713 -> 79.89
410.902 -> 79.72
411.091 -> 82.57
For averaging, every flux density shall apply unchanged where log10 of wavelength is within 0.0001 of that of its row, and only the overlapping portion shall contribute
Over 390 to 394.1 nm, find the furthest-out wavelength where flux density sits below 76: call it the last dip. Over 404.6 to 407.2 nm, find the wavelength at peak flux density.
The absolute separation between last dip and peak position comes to 10.85 nm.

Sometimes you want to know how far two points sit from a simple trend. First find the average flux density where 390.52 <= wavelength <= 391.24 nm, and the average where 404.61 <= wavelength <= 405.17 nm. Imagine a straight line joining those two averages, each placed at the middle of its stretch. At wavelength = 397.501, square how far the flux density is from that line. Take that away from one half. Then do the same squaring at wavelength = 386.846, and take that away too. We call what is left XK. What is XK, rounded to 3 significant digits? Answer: -467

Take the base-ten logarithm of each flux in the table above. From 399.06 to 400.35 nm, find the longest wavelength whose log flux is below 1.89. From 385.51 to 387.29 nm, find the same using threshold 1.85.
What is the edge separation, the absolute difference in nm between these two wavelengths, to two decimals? 12.50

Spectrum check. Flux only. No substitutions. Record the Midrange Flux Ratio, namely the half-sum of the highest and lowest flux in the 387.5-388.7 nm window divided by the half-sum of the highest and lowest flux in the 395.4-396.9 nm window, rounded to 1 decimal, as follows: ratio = 1.4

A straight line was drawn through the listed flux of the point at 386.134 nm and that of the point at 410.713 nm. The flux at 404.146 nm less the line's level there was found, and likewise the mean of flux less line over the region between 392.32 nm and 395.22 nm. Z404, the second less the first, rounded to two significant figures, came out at -32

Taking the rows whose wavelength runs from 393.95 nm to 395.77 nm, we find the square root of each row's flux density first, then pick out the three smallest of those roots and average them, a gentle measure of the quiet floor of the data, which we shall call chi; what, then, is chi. 7.8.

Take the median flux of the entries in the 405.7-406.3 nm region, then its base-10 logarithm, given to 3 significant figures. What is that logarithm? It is 1.92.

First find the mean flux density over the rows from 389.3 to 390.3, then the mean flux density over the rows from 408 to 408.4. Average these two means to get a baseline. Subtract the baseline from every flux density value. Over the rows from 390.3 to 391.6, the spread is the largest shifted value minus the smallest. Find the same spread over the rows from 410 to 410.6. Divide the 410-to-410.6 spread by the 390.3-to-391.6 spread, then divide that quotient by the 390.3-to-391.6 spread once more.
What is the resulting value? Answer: 0.09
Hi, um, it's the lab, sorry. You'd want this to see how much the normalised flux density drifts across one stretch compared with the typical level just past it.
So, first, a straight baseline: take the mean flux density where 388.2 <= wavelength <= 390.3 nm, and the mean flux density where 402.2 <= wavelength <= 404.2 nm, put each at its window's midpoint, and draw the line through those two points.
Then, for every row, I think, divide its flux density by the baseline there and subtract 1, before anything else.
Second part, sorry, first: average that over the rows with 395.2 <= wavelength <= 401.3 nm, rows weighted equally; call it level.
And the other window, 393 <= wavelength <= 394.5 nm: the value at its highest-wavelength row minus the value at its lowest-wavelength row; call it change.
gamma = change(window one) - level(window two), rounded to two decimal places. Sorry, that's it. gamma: 0.62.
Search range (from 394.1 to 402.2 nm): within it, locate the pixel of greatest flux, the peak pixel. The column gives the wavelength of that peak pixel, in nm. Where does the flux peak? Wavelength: 401.179 nm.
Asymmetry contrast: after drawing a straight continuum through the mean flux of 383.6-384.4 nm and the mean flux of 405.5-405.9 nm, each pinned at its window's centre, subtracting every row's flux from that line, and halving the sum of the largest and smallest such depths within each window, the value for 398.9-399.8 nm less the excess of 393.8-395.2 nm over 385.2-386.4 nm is -28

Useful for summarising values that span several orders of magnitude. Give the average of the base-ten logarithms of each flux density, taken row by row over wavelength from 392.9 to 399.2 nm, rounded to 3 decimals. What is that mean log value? 1.717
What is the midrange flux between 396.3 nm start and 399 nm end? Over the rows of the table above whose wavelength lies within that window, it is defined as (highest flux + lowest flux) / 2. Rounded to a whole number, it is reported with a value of 51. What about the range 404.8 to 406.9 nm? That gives 84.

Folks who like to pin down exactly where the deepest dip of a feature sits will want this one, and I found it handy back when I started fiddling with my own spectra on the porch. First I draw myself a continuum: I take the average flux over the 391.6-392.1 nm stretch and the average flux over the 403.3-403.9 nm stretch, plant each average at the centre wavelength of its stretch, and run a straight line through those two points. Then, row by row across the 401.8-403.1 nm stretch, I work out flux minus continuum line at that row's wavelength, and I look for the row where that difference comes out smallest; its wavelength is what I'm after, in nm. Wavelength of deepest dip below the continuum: 403.031 nm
